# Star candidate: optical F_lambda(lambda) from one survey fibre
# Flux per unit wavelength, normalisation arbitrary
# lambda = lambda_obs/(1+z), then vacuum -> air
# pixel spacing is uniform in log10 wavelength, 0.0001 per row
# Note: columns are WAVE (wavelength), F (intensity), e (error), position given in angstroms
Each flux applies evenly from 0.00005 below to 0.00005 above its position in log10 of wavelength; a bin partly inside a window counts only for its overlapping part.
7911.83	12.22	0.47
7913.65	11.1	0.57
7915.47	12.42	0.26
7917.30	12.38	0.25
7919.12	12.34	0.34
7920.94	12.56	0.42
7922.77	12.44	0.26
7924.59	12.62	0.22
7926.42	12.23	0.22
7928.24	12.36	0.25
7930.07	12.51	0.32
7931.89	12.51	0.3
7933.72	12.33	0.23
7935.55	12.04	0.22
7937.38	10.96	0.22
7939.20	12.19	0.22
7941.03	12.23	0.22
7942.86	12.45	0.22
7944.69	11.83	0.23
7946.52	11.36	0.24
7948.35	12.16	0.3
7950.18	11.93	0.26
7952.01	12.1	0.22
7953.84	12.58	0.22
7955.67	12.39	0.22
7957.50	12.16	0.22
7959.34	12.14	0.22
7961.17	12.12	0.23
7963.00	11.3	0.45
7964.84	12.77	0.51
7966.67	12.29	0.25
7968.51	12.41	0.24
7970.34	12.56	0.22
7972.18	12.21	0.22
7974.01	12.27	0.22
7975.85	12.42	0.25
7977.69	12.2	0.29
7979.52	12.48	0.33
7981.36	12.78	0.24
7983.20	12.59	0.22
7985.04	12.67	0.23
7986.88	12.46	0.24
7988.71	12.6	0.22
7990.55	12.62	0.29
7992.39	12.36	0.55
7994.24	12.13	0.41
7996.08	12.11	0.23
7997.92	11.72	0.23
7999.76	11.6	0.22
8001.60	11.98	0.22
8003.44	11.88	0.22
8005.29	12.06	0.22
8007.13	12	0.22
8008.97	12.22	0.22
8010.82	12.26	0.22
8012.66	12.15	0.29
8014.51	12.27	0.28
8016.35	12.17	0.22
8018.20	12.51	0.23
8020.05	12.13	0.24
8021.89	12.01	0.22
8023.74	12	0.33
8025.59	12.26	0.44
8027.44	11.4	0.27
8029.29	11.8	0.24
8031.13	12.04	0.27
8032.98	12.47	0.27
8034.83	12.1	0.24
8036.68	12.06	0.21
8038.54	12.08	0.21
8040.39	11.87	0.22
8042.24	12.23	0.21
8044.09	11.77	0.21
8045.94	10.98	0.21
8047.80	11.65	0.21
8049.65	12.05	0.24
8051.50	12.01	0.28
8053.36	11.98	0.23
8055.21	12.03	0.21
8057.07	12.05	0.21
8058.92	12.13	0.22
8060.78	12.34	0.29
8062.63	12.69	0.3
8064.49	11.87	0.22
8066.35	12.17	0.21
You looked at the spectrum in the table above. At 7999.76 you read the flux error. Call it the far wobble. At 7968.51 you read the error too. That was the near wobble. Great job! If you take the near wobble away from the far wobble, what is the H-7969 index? -0.020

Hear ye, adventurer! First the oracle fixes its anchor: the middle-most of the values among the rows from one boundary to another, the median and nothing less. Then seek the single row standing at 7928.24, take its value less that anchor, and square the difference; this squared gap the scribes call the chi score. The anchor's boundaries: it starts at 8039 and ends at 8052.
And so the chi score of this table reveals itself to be 0.2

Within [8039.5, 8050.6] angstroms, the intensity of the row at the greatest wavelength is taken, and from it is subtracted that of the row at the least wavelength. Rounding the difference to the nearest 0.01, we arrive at 0.18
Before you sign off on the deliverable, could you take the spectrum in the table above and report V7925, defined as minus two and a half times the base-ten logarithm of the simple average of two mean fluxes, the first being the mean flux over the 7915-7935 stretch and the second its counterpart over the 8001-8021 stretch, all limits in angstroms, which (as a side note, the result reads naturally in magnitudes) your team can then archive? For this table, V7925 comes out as -2.72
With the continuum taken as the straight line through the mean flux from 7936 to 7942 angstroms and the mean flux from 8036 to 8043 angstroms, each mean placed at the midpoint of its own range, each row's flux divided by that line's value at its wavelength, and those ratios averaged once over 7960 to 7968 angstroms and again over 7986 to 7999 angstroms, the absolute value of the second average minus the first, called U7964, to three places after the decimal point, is 0.007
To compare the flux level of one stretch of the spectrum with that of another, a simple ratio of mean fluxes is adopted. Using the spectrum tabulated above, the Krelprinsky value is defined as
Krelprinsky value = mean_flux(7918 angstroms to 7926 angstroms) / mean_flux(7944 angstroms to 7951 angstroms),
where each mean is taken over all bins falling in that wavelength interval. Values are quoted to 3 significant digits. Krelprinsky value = 1.06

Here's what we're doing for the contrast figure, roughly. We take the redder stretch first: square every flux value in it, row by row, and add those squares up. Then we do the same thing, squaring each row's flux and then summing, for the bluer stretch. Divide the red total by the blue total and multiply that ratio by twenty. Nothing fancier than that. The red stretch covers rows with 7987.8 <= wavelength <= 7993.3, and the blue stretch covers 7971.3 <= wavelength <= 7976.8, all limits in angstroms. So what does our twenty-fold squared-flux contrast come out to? 21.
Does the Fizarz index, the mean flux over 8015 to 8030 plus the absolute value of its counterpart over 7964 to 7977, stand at 24.45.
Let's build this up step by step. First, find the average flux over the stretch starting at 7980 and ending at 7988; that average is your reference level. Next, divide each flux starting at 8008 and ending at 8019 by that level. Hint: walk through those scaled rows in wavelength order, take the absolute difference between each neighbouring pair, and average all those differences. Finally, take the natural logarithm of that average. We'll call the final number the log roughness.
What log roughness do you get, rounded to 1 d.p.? -4.5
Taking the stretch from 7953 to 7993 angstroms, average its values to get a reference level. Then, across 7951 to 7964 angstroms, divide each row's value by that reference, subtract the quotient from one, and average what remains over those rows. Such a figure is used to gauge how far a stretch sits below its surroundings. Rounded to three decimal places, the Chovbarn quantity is 0.022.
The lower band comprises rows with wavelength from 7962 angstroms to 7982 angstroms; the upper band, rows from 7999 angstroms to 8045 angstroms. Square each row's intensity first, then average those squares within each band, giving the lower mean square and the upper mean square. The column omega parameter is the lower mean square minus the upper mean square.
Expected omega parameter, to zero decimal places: 7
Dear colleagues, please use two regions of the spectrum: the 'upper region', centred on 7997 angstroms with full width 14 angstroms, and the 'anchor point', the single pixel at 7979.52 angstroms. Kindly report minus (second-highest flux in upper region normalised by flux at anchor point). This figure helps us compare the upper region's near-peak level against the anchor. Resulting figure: -0.99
